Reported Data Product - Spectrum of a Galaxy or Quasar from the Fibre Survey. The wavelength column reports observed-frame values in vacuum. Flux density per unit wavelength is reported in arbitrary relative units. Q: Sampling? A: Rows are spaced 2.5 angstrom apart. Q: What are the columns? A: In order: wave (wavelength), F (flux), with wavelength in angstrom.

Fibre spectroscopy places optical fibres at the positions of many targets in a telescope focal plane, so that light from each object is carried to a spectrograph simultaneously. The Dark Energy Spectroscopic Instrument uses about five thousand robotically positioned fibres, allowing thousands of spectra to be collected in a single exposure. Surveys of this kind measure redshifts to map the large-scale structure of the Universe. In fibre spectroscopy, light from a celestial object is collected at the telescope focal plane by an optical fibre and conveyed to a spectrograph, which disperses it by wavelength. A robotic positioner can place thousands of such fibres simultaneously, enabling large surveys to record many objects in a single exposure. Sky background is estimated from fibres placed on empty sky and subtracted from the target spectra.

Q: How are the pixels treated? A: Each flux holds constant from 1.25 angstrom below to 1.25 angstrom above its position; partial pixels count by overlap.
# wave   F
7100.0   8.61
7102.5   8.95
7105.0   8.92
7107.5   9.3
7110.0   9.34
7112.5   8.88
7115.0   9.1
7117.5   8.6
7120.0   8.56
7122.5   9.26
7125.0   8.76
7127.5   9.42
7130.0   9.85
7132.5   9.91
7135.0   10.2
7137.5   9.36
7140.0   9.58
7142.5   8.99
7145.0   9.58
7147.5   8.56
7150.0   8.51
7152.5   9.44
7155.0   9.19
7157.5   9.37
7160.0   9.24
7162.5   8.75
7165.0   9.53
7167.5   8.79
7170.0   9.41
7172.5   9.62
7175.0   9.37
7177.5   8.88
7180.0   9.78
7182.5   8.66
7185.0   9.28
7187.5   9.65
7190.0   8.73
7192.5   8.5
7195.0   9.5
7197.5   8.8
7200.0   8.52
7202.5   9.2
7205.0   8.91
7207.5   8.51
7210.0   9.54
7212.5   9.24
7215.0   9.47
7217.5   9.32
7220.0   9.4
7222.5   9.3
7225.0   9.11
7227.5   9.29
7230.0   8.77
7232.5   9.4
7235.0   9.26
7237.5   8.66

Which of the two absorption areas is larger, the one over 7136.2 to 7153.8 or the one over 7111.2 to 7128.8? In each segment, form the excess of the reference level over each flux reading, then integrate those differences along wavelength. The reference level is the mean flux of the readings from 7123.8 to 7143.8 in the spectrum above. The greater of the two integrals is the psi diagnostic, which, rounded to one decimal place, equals 10.0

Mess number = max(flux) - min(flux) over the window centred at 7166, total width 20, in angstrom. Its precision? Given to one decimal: 0.9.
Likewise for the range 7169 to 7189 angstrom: 1.1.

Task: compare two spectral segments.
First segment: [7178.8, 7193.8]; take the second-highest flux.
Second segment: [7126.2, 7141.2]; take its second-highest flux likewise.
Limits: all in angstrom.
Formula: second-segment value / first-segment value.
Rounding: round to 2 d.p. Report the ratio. 1.03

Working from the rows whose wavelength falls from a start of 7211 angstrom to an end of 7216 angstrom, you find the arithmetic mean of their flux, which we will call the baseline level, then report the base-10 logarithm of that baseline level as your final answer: 0.971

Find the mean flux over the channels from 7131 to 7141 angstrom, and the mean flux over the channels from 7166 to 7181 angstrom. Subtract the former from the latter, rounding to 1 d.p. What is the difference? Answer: -0.5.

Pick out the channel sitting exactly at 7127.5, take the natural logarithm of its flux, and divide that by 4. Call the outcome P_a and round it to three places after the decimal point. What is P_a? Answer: 0.561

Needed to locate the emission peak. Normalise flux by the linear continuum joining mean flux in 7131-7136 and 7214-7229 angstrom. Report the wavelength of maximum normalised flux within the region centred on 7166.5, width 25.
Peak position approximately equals 7172.5 angstrom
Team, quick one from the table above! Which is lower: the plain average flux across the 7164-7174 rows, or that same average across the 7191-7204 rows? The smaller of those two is 8.90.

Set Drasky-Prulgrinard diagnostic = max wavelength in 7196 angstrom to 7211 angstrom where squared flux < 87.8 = 7207.5 angstrom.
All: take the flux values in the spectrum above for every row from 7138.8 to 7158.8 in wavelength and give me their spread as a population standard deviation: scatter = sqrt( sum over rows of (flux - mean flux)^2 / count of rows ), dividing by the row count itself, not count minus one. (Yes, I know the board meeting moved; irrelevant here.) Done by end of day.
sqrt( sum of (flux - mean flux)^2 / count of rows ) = 0.401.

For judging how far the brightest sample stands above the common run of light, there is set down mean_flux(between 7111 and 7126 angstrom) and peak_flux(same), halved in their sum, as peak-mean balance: 9.06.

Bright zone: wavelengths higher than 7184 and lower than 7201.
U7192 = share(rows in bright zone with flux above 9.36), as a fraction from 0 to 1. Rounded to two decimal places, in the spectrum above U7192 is 0.29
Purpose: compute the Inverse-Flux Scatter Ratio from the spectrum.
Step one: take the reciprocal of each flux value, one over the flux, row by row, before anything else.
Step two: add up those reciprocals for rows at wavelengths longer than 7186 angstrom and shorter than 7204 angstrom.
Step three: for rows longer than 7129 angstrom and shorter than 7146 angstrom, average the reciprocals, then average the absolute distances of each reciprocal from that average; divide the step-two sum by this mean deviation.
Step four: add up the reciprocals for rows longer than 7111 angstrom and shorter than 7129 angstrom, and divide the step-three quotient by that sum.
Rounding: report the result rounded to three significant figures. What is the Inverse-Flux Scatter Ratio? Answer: 310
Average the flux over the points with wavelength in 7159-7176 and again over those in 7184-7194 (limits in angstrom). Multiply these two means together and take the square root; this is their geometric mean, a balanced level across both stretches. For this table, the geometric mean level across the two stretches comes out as 9.14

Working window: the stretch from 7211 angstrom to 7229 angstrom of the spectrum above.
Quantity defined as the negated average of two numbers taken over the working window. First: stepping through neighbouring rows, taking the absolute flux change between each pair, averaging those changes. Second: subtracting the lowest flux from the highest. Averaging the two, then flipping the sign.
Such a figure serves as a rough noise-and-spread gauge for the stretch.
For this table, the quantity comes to -0.26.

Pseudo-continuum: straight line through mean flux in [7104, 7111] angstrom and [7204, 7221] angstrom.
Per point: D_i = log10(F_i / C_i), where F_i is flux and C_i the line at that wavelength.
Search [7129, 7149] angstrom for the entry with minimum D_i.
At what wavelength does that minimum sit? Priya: 7147.5 angstrom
